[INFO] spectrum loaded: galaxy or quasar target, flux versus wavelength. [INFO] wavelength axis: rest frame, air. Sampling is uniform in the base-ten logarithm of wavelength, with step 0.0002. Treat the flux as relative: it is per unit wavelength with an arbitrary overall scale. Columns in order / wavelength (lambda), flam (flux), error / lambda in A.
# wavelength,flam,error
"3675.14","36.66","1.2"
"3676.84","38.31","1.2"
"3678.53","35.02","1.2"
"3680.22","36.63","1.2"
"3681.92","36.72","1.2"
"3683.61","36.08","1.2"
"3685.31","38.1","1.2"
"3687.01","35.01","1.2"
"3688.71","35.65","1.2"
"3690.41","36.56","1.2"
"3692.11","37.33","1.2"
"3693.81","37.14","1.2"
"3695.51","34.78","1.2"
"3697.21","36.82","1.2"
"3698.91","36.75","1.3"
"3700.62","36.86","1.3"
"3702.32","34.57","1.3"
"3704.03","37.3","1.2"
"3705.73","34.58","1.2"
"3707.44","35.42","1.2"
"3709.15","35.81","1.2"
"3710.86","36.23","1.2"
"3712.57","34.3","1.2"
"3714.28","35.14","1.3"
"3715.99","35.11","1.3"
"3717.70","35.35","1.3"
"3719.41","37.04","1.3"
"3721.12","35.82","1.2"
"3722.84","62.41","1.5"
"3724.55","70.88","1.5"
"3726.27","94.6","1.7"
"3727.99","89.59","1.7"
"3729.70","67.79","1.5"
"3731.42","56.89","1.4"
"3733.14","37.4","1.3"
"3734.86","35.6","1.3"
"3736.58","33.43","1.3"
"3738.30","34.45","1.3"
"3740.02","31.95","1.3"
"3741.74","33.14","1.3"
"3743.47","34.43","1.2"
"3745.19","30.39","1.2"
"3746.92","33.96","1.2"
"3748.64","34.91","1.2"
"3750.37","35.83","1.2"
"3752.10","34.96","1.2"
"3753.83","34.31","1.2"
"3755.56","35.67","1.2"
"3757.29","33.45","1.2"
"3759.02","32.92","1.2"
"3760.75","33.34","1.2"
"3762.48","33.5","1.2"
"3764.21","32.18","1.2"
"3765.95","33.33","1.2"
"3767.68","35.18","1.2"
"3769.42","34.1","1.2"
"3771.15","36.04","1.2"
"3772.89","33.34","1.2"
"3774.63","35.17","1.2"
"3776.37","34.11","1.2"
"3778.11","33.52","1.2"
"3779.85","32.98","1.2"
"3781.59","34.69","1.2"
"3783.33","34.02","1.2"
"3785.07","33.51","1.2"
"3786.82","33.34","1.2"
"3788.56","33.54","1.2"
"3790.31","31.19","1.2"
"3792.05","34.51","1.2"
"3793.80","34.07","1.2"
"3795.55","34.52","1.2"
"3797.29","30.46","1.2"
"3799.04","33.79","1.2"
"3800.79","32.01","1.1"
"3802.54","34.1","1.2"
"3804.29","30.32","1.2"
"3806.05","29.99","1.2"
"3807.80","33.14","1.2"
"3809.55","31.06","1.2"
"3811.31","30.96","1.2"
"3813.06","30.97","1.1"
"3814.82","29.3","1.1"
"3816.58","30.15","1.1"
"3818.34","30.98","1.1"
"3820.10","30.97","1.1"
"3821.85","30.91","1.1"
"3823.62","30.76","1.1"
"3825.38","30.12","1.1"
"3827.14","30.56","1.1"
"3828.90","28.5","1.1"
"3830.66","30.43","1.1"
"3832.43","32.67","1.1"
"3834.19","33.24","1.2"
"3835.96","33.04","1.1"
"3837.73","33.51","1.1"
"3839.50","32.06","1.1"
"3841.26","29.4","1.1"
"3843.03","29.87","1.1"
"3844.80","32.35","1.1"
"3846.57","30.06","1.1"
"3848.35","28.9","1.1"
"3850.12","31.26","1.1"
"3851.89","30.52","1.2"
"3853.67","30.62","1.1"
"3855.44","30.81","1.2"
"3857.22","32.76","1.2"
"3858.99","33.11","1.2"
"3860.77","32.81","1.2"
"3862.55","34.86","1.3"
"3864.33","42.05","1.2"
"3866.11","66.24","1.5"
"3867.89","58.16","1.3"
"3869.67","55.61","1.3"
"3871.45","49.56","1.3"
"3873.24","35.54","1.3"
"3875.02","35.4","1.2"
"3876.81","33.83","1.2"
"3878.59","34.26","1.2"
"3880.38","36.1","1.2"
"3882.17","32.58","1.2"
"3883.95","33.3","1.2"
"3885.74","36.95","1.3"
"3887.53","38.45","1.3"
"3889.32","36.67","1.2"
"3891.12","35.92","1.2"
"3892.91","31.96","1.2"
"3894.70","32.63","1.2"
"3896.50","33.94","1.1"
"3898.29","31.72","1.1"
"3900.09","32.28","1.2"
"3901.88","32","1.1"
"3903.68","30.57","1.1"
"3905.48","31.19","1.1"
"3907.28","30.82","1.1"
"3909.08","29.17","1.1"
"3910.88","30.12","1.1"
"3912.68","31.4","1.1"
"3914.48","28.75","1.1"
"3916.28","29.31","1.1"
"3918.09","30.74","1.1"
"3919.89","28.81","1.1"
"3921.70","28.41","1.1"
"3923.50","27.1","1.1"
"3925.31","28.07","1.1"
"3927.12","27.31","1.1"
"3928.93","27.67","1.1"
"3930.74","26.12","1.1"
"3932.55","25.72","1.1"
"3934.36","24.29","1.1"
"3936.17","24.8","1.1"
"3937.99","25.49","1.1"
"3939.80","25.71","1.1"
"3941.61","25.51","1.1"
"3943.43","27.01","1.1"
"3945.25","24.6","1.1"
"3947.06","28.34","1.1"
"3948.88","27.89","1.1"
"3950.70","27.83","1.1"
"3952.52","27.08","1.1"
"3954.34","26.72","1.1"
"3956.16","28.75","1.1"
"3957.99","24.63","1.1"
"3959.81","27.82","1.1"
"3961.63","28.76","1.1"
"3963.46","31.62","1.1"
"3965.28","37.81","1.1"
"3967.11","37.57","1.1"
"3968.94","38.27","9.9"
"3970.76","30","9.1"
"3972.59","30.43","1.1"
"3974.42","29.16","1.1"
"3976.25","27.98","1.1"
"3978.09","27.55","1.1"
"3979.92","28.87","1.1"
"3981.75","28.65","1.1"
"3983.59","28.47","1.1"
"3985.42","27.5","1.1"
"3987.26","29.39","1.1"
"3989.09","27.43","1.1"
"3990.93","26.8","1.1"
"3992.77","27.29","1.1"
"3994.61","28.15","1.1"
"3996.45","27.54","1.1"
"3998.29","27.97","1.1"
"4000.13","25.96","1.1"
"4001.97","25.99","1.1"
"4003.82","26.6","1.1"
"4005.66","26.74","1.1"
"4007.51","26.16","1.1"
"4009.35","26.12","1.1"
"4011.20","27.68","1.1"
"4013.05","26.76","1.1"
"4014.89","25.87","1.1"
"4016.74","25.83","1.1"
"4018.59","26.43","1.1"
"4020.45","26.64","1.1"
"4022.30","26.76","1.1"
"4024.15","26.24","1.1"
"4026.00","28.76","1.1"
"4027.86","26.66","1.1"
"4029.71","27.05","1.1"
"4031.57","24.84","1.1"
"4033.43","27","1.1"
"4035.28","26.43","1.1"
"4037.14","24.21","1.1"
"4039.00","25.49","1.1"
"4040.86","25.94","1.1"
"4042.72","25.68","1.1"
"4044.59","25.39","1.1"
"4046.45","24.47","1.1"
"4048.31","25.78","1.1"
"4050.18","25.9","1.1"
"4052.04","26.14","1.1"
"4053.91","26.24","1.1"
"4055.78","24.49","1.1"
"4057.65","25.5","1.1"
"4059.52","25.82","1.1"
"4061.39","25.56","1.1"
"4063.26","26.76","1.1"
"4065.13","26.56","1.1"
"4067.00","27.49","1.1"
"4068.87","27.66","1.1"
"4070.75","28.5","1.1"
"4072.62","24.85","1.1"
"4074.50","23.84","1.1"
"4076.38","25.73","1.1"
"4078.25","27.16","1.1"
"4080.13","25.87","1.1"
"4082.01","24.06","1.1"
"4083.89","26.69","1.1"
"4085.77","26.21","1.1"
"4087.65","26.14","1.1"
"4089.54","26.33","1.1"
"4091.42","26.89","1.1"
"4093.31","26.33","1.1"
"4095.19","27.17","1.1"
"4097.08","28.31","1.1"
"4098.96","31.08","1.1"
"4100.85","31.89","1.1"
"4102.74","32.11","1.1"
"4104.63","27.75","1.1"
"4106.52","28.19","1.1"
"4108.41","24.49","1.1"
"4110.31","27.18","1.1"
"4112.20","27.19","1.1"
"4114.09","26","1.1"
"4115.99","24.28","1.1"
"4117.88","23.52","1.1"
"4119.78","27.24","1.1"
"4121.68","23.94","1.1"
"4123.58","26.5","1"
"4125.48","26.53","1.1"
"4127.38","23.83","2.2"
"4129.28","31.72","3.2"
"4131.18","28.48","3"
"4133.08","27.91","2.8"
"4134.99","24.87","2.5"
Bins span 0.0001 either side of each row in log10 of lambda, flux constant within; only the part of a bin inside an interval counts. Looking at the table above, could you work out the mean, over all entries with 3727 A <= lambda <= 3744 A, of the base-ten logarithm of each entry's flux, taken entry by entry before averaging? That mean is 1.63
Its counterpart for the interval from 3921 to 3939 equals 1.42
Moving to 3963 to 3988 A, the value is 1.49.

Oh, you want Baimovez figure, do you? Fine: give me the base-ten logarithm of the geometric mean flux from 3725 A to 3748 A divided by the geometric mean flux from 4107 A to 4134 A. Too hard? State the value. 0.22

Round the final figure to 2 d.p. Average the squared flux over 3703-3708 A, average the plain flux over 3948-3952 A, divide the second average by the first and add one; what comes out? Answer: 1.02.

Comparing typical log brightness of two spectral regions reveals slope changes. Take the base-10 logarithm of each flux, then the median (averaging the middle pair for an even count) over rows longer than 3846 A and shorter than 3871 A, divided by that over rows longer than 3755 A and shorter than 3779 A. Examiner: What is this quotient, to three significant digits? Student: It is 0.994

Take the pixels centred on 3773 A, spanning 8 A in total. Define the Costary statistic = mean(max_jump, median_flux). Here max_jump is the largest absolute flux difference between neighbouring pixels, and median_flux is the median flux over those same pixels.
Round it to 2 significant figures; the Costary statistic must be 18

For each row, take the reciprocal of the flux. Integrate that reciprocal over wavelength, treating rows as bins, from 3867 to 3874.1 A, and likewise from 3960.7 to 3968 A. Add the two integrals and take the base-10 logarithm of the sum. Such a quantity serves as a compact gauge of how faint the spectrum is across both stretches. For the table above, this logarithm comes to -0.44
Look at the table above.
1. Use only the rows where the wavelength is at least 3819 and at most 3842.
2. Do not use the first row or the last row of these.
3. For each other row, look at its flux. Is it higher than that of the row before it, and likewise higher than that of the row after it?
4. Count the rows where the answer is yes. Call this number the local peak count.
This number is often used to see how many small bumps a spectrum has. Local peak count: 3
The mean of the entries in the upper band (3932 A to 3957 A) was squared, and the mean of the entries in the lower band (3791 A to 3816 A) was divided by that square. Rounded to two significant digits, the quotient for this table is 0.046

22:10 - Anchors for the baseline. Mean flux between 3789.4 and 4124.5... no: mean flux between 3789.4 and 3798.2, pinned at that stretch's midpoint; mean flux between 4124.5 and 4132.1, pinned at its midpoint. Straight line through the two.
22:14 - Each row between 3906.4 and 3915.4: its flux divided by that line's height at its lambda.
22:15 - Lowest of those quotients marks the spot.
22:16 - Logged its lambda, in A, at 3914.48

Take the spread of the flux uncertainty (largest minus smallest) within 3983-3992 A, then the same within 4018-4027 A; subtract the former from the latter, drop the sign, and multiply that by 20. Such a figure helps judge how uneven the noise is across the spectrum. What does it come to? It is 0.0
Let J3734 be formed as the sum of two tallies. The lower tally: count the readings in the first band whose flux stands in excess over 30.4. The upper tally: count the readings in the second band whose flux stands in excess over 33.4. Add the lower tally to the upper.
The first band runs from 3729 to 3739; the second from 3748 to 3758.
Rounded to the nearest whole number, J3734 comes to 12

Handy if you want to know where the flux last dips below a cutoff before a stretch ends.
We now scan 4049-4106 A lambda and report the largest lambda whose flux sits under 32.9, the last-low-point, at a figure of 4104.63 A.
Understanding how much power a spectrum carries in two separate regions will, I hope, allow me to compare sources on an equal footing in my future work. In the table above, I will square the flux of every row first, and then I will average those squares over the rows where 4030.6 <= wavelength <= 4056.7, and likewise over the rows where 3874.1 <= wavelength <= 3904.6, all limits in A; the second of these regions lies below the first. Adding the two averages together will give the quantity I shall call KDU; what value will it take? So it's 1817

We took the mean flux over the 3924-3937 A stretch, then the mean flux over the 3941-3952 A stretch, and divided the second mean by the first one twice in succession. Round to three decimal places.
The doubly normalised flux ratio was 0.039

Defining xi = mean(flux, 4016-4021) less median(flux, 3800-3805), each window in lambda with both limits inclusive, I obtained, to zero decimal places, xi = -6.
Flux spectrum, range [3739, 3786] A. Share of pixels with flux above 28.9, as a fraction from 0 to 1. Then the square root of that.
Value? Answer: 1.00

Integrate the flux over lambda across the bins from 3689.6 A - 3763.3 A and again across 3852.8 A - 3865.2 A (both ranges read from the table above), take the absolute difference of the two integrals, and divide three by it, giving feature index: 0.0012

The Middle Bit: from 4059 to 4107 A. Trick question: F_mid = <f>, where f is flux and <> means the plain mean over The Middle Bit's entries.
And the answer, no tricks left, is 27.1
